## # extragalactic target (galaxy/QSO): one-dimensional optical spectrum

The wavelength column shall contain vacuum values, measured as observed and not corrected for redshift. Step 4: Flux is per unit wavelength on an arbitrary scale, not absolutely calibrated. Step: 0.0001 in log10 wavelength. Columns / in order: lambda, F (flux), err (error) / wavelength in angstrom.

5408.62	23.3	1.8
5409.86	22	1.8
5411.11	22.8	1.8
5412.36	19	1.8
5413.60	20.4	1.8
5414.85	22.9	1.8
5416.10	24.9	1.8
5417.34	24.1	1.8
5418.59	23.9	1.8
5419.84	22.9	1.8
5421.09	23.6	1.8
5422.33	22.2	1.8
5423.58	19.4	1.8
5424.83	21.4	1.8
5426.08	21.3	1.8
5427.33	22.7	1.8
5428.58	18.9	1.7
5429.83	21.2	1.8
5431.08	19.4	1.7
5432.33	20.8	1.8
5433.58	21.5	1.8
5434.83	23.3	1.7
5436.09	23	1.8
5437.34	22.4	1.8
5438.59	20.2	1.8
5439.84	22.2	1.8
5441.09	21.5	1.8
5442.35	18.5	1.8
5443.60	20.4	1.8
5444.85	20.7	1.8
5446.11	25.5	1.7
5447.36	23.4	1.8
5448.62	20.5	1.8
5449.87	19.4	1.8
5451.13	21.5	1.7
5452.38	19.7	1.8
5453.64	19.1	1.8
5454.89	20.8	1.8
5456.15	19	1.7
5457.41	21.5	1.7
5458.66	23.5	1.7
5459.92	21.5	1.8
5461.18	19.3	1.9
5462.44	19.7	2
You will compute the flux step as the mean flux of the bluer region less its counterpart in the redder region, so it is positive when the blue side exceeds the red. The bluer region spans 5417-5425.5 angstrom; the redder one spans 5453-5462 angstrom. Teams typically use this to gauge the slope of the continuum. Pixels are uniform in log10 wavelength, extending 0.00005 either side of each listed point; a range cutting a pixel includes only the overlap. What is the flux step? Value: 1.8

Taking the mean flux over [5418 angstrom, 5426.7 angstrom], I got 22.1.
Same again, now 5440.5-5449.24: 21.5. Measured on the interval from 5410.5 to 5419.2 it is 22.6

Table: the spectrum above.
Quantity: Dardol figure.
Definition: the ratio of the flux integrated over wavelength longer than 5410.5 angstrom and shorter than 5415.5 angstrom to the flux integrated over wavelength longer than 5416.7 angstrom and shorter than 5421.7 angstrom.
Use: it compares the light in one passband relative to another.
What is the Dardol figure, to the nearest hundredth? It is 0.90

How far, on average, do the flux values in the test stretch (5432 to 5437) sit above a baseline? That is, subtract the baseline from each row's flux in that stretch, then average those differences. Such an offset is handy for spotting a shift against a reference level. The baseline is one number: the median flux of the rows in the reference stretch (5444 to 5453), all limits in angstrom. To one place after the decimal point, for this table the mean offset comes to 1.5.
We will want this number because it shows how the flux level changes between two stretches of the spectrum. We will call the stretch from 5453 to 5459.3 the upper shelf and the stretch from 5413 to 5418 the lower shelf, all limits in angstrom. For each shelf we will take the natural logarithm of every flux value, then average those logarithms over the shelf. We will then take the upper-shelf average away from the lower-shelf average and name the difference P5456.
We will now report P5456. 0.11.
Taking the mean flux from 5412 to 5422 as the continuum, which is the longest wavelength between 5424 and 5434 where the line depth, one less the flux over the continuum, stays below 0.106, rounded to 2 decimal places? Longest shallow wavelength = 5433.58 angstrom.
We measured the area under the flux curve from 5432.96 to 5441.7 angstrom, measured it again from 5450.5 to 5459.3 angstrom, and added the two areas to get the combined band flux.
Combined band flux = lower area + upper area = 375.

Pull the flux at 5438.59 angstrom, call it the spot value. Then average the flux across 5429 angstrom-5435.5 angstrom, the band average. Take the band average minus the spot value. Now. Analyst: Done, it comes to 1.0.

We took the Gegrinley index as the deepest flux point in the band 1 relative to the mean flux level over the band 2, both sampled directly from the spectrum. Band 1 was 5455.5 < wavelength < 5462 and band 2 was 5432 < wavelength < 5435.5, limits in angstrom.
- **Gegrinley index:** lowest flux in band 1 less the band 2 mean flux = -2.9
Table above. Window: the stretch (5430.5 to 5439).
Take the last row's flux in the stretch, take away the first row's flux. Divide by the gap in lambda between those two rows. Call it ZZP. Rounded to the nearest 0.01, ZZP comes 0.11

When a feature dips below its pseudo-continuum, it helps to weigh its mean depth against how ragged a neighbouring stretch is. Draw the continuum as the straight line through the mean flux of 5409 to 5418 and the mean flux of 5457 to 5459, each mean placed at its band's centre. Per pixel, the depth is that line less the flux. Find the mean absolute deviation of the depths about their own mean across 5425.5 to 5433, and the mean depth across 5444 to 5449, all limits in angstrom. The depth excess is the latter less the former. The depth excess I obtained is -1.1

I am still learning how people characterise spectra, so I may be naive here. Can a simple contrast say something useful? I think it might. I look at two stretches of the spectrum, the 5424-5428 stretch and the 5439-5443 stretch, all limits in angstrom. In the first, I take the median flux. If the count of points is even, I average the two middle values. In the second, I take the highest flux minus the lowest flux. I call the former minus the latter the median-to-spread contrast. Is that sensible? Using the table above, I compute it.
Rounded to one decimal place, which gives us 17.7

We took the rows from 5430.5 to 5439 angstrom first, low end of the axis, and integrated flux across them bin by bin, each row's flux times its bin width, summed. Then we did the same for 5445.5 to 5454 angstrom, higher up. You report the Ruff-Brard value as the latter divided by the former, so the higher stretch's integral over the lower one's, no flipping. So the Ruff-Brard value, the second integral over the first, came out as 0.99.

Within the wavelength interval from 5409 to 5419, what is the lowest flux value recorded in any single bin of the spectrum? 19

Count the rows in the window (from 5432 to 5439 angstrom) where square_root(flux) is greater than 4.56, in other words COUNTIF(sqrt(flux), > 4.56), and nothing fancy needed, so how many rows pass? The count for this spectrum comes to 5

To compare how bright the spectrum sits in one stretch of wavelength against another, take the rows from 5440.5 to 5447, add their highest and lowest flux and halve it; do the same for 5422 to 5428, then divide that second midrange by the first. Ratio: 0.96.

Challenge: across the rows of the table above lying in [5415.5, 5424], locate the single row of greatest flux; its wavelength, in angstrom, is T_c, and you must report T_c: 5416.10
